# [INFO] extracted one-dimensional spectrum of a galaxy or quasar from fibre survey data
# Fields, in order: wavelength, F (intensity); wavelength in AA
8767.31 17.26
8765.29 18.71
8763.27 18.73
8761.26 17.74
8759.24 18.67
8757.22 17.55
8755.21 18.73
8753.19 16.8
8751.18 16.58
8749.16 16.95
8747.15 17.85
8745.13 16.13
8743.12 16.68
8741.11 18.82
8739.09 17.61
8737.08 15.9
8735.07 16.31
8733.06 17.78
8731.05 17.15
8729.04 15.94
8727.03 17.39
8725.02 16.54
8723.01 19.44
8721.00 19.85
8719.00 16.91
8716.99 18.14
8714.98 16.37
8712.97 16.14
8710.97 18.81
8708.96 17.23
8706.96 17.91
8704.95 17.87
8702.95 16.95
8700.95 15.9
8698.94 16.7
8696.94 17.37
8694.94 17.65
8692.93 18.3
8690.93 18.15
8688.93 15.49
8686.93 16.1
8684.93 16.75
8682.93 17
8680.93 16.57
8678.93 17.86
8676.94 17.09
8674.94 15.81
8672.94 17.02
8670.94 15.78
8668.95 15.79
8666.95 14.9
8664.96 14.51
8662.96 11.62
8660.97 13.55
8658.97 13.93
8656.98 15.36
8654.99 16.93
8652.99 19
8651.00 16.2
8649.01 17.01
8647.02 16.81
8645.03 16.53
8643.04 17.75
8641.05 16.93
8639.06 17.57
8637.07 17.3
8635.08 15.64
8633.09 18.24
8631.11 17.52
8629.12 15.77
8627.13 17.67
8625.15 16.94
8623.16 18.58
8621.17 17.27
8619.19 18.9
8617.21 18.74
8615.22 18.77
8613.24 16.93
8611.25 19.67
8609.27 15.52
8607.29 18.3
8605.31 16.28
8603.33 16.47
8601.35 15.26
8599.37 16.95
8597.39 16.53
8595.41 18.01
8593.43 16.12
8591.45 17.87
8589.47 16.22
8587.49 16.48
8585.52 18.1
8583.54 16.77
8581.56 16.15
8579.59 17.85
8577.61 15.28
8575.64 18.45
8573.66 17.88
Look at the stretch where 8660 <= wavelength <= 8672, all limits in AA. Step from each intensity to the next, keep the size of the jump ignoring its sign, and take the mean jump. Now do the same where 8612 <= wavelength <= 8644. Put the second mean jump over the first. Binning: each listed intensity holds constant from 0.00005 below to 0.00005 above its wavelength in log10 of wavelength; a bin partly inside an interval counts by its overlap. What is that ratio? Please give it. 1.0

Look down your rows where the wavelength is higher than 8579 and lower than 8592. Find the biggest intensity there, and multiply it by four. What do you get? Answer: 72.4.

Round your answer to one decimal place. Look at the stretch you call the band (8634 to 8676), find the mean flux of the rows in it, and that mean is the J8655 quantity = 16.0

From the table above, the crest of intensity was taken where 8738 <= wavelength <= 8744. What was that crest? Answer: 18.82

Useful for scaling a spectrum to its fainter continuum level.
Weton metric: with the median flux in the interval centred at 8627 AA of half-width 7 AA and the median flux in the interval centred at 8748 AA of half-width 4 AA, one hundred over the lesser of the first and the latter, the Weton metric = 5.96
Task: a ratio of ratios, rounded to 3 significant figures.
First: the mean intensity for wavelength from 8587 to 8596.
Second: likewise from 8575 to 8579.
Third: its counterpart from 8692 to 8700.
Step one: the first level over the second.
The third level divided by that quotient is 17.4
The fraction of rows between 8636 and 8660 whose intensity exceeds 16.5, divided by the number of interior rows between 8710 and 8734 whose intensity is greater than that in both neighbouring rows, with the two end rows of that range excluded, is 0.25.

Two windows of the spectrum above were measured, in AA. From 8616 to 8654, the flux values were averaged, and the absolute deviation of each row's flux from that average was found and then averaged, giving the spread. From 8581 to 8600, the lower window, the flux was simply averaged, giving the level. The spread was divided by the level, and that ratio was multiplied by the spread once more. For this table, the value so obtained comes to 0.037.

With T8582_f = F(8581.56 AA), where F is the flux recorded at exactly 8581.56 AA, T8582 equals 16.15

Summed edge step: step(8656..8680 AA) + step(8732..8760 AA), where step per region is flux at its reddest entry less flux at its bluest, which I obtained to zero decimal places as 3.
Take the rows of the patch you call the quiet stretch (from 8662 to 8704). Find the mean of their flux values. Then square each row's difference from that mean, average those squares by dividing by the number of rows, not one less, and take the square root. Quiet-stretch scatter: 1.45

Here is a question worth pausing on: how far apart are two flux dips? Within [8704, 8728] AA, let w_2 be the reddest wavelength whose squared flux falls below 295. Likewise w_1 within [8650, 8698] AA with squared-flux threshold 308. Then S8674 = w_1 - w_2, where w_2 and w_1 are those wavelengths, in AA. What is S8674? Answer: -28.1 AA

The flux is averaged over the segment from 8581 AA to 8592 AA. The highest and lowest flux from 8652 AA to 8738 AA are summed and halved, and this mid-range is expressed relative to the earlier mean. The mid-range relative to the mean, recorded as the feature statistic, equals 0.93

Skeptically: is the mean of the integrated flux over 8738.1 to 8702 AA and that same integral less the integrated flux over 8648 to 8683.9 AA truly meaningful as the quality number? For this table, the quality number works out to 342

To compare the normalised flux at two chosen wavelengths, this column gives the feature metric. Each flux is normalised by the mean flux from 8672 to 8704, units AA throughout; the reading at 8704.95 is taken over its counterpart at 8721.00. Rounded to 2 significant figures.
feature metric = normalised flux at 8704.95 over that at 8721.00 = 0.90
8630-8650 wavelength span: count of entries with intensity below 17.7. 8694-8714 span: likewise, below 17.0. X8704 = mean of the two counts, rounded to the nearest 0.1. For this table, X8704 6.0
